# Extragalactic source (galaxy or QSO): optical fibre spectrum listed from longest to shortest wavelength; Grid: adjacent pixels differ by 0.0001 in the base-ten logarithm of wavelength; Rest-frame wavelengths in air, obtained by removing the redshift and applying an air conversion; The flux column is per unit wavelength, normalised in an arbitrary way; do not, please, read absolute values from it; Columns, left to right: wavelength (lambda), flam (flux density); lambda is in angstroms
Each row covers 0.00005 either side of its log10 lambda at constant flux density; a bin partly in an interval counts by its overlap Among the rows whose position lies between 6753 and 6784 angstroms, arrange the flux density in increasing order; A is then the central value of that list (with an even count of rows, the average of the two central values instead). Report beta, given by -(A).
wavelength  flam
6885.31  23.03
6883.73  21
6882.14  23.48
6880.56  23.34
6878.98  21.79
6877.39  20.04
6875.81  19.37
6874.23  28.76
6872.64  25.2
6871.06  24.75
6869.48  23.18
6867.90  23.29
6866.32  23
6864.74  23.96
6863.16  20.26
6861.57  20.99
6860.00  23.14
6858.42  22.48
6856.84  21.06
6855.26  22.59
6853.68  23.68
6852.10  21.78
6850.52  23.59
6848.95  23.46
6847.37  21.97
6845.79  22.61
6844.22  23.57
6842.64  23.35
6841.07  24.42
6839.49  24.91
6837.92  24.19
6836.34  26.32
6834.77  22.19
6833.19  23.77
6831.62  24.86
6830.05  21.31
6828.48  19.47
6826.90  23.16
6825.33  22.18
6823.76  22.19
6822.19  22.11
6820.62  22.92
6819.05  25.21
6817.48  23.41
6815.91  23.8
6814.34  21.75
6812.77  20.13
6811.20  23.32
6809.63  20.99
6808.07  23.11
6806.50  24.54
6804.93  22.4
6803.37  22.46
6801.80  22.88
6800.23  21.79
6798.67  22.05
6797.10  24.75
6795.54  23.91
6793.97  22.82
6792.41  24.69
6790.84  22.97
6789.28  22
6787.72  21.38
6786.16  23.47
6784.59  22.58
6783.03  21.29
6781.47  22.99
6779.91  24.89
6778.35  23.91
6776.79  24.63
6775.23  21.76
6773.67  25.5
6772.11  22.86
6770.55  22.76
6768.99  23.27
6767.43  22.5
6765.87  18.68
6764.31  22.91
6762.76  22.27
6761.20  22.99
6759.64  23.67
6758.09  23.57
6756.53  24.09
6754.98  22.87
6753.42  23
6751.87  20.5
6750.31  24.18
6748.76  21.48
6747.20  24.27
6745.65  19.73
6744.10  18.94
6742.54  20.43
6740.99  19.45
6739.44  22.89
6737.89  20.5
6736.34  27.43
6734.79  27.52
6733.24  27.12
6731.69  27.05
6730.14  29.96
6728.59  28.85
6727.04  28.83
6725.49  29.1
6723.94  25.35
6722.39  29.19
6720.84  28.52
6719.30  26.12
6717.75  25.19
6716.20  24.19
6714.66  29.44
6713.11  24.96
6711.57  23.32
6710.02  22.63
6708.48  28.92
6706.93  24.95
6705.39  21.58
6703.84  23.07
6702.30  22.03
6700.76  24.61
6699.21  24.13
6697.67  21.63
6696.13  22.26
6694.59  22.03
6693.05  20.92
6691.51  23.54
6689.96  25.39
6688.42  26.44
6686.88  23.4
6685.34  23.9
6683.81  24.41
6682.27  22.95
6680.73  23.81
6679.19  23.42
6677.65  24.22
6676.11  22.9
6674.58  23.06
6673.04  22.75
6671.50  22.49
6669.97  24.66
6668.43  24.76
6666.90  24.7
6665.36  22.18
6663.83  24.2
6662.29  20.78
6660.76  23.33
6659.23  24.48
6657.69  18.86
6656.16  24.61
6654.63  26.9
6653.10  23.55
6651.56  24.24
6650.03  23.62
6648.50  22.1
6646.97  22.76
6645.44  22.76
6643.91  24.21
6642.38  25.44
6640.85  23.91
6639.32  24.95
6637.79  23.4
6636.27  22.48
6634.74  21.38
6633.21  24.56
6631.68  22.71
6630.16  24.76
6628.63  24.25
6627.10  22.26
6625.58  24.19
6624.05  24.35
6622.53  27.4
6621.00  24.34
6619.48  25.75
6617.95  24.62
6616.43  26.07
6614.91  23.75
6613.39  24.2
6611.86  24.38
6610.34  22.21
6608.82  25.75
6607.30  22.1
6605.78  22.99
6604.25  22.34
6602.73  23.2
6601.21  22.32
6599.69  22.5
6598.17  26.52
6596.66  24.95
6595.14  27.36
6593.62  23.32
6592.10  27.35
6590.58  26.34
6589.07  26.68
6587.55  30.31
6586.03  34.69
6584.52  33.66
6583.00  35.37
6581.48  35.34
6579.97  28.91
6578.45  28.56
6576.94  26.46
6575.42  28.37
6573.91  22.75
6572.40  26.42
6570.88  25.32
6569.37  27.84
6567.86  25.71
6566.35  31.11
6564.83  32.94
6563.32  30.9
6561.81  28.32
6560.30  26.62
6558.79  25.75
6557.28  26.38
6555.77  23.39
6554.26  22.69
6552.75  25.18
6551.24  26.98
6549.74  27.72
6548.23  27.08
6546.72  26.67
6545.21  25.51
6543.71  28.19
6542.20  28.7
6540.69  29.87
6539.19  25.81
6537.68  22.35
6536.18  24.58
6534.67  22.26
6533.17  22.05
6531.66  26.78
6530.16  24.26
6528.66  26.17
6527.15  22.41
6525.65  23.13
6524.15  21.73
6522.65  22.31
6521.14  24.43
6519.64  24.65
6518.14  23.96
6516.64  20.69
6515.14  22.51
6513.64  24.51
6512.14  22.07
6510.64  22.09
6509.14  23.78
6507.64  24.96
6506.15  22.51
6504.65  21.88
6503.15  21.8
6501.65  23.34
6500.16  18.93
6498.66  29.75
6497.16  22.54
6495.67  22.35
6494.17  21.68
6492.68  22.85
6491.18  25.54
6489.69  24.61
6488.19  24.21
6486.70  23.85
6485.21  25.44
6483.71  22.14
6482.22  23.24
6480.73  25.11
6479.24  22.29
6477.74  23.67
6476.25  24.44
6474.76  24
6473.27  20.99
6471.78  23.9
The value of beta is -23.0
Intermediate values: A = 23.0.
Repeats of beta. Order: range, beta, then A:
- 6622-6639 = -24.2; 24.2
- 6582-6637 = -24.4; 24.4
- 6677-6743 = -24.2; 24.2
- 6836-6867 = -23.2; 23.2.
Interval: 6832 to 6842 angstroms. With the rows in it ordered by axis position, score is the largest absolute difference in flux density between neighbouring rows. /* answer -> 4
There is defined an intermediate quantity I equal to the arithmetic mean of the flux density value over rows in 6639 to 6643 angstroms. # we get 24.8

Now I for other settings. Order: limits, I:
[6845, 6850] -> 22.7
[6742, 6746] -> 19.7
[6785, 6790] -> 22.3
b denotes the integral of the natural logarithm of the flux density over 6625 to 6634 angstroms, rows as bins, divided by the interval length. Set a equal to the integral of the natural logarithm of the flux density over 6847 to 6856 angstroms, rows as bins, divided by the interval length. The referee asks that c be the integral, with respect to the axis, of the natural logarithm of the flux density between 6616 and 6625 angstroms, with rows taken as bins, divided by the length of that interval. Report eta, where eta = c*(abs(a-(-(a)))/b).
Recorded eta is 6.38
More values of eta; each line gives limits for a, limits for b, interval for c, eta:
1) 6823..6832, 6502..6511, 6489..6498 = 6.22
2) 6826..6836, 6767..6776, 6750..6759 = 6.22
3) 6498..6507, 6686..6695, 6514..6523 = 6.22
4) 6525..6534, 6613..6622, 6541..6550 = 6.55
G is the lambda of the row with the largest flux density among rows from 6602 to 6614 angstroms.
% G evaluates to 6608.82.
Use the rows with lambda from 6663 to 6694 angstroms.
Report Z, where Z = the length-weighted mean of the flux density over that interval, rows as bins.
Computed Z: 23.7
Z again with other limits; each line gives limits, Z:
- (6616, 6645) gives 24.2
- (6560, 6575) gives 27.8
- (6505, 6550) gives 24.4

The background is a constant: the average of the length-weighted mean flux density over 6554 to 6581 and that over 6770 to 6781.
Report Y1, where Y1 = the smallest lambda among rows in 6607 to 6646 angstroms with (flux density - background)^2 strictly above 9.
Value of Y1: 6607.30 angstroms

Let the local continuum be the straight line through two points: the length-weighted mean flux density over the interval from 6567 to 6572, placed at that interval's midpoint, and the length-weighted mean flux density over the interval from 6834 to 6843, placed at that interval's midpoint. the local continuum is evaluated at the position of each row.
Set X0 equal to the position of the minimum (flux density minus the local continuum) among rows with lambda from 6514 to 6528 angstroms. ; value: 6516.64 angstroms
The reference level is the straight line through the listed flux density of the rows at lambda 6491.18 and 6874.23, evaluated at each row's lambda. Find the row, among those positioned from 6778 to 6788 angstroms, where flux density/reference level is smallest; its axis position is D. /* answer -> 6783.03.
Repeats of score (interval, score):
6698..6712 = 6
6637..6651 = 2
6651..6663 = 6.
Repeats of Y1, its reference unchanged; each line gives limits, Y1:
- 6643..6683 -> 6648.50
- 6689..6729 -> 6693.05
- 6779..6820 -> 6783.03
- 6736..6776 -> 6737.89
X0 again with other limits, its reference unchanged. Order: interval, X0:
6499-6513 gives 6500.16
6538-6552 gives 6545.21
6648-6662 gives 6657.69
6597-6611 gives 6607.30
